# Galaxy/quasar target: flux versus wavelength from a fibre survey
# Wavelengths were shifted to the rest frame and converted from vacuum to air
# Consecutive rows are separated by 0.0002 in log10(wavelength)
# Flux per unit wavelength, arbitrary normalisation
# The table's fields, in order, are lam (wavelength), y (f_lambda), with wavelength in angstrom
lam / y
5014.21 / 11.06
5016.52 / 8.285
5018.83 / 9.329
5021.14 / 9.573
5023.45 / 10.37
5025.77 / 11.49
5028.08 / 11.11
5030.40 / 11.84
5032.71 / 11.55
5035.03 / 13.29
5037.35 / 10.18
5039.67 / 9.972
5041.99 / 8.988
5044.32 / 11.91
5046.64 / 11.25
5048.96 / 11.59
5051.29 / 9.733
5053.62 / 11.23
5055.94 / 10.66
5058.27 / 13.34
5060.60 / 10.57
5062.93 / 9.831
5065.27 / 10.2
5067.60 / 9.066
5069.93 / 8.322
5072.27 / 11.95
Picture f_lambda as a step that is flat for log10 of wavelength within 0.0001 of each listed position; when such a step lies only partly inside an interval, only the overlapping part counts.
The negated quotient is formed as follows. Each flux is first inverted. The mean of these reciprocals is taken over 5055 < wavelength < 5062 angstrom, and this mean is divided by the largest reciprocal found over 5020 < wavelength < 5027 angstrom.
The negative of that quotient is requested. -0.84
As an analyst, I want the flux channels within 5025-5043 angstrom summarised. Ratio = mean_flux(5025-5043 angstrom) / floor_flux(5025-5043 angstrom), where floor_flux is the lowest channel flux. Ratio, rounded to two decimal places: 1.23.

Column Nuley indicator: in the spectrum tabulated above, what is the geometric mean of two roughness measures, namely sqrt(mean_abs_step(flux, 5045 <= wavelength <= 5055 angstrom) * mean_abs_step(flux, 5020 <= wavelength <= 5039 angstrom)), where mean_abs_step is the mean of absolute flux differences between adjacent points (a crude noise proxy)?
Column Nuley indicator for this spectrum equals 1.20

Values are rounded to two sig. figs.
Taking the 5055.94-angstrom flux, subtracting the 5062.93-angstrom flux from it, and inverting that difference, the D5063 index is 1.2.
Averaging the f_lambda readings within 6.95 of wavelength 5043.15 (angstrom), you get 10.6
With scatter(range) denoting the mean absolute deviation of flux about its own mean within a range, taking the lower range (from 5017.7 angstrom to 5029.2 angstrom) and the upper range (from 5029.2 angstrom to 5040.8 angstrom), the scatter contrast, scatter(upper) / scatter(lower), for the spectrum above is 1.4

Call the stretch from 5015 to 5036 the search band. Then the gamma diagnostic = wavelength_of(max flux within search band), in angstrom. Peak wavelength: 5035.03 angstrom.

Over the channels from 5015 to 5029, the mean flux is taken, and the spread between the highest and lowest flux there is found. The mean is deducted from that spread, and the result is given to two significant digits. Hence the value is -6.8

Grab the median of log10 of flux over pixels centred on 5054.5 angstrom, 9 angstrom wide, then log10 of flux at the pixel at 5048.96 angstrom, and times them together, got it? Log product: 1.11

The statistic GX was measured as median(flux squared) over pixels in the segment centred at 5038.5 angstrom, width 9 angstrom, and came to 102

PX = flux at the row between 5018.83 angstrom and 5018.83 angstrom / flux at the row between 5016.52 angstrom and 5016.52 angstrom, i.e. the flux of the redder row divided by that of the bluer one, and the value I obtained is 1.1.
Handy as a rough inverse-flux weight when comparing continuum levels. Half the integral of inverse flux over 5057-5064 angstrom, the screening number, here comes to 0.32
